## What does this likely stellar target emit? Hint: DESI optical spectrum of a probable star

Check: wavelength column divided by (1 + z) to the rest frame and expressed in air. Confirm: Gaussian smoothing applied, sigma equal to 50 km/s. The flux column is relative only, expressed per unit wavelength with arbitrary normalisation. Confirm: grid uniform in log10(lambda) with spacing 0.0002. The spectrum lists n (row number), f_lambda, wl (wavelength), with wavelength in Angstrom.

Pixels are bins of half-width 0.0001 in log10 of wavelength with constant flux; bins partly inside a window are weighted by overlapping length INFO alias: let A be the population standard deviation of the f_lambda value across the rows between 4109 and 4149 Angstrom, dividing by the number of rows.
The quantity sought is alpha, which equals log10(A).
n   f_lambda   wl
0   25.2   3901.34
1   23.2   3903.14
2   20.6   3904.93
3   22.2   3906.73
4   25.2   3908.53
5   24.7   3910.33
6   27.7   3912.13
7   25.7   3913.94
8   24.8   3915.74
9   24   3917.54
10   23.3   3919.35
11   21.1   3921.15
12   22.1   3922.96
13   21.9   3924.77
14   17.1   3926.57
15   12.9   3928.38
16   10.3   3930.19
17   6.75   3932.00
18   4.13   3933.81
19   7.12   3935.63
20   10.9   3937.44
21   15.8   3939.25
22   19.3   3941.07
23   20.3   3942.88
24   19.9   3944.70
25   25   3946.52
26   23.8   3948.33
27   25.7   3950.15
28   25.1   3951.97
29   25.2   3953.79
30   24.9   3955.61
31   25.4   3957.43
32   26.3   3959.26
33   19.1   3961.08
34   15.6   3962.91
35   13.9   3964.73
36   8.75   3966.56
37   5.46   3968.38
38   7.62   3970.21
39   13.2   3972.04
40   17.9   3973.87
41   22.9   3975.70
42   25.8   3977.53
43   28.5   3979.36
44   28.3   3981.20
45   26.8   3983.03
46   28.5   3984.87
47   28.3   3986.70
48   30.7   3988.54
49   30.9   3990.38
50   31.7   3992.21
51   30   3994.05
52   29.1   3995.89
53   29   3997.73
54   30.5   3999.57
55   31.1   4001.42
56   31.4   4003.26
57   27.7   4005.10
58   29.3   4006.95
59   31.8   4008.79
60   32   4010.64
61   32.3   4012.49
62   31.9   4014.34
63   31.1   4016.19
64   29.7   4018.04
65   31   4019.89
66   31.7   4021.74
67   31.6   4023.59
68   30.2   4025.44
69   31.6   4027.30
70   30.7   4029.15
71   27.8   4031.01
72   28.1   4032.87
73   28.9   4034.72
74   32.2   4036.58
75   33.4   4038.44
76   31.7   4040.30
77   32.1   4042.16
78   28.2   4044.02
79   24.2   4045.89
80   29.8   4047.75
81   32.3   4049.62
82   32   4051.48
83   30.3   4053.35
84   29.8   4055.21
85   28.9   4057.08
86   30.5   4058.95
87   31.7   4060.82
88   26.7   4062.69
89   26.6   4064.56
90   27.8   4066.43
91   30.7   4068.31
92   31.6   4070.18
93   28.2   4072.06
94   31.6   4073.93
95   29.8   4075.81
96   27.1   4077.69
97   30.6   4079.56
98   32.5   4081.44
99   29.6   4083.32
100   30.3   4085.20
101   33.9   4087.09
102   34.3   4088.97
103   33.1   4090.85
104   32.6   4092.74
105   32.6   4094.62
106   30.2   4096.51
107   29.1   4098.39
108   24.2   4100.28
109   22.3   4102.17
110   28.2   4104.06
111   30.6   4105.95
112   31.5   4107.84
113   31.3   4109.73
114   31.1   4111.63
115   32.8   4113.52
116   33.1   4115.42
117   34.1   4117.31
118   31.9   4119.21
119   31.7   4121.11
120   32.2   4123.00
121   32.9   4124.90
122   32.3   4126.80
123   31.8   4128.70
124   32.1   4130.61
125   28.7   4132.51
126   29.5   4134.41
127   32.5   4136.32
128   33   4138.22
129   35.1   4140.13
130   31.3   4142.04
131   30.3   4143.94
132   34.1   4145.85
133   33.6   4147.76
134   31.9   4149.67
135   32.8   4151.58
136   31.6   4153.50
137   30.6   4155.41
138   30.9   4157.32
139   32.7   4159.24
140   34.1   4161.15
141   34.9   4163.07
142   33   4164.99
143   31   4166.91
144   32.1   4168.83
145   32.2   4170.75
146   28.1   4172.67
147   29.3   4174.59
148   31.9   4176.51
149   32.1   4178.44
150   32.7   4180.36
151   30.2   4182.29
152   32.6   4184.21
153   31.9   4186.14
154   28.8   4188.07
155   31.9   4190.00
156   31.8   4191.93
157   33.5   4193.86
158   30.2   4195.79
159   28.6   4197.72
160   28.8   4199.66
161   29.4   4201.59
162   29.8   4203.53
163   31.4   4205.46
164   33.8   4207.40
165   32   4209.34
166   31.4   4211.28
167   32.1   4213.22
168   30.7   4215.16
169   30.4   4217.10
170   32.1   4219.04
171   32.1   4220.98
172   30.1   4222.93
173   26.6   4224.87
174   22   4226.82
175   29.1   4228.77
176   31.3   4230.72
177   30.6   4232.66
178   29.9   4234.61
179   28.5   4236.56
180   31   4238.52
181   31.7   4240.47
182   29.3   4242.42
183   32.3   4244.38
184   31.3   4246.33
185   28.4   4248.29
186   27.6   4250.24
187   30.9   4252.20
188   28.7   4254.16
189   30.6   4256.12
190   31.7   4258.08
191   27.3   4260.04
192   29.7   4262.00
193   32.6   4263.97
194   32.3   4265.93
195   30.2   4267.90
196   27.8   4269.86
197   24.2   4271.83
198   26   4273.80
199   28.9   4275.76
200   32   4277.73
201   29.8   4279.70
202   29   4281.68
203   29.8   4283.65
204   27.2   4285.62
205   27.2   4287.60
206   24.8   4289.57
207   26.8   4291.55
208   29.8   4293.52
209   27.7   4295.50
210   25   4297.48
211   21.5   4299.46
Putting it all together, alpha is 0.2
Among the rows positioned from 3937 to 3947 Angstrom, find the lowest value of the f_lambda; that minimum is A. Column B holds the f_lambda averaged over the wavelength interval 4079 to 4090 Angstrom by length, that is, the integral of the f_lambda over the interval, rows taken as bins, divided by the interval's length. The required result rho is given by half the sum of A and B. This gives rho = 21.4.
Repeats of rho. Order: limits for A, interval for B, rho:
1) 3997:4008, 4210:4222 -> 29.6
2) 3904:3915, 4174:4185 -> 26.1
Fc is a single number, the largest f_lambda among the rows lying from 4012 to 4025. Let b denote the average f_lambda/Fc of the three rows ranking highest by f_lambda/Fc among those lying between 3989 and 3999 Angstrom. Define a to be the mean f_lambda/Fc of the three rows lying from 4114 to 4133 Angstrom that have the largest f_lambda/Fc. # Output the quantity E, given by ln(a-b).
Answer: -2.6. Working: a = 1.03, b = 0.96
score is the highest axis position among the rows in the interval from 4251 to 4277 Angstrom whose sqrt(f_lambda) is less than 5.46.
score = 4275.76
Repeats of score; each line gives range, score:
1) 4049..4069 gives 4066.43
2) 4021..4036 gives 4034.72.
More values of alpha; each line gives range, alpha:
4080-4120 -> 0.5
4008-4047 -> 0.3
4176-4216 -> 0.2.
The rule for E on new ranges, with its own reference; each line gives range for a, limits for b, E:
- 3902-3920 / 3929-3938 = -0.7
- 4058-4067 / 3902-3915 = -2.1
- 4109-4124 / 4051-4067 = -2.8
